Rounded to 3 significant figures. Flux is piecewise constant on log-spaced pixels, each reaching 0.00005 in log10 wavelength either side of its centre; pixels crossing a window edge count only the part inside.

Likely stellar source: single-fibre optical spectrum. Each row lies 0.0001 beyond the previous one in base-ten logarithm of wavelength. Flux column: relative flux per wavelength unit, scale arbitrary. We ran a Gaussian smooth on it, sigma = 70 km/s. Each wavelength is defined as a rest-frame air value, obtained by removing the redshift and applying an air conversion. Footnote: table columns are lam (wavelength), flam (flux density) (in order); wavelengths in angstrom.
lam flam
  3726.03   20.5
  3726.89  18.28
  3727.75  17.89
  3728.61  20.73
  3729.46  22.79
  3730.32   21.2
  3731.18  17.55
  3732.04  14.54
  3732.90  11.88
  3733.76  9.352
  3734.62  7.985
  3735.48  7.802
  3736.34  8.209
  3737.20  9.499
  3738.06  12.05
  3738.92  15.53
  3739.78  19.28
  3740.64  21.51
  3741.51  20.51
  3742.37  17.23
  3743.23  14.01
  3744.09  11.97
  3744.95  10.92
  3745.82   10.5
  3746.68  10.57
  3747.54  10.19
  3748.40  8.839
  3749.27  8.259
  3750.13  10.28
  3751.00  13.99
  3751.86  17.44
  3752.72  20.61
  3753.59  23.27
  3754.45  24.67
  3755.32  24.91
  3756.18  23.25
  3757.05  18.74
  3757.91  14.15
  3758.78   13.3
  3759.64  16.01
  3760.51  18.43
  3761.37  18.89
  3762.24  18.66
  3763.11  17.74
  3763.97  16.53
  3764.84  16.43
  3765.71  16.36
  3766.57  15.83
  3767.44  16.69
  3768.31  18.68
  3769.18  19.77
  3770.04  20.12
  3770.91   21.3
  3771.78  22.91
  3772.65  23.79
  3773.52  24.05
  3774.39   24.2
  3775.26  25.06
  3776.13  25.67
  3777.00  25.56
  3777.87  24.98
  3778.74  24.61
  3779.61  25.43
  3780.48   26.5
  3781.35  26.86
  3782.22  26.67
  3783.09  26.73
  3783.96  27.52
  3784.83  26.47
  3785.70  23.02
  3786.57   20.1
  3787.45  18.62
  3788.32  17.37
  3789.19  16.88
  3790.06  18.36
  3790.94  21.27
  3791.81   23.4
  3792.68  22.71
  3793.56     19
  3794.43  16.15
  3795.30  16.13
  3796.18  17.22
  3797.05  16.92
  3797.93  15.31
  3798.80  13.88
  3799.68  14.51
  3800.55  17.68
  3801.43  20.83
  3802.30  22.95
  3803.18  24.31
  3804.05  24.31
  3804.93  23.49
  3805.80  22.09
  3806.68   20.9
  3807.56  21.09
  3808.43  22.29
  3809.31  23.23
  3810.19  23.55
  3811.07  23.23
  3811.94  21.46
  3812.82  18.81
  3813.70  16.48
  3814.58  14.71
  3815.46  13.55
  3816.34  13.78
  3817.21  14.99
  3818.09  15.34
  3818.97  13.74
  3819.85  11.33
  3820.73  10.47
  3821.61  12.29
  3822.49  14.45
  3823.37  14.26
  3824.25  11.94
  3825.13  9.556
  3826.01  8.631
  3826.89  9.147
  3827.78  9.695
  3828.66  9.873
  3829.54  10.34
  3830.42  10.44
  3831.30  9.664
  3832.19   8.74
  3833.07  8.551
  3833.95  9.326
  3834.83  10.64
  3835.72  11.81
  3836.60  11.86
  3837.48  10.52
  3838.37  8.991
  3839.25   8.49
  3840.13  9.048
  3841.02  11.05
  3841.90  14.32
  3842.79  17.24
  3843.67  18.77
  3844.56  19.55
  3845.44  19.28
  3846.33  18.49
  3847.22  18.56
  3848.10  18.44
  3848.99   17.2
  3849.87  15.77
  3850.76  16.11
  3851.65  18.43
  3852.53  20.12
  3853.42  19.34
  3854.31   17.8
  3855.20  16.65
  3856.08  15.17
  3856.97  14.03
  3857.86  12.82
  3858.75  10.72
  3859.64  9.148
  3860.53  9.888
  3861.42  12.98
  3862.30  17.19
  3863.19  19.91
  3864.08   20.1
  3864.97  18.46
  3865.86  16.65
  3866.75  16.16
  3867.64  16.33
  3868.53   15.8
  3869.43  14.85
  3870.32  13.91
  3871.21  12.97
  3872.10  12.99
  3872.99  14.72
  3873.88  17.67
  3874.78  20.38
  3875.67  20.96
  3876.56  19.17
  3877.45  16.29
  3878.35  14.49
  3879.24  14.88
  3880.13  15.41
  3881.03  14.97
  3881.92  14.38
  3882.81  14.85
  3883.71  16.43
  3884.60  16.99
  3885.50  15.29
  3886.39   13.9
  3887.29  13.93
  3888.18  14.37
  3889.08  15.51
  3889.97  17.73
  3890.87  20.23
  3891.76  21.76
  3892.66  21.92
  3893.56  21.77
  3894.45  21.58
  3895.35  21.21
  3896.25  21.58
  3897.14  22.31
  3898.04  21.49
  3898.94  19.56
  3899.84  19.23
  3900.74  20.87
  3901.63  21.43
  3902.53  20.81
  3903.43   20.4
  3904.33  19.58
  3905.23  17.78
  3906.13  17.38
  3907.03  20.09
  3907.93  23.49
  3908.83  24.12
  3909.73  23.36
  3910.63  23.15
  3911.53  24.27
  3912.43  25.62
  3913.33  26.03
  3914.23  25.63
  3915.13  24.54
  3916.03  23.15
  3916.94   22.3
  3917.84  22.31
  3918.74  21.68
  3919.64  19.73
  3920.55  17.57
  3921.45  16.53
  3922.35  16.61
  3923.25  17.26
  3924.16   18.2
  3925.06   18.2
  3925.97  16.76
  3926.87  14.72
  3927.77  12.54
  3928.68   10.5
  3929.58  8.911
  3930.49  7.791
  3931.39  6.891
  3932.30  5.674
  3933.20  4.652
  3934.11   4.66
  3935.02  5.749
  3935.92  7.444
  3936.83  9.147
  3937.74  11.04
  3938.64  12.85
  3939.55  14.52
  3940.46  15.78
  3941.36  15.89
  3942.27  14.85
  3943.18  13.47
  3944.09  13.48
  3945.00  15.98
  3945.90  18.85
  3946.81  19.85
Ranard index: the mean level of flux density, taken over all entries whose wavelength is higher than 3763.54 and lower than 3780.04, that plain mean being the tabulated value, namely 21.5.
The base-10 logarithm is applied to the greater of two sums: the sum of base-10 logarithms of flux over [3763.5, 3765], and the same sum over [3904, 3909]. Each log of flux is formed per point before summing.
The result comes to 0.89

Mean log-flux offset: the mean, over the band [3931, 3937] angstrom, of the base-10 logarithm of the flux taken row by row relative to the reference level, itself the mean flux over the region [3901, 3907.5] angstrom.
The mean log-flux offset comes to -0.5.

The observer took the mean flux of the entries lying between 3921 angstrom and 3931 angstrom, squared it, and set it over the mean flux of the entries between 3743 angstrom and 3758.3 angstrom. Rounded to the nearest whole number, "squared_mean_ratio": 13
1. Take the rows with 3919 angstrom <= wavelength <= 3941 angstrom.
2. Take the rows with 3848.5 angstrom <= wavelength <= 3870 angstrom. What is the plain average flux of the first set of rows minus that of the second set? -4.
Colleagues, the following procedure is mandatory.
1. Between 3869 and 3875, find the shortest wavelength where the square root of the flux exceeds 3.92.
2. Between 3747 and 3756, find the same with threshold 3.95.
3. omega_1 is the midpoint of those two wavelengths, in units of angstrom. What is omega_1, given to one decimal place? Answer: 3812.9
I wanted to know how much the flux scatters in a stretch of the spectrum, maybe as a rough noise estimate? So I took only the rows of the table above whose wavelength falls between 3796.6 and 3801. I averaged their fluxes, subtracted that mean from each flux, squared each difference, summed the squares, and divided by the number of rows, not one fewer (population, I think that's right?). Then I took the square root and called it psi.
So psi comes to 1.4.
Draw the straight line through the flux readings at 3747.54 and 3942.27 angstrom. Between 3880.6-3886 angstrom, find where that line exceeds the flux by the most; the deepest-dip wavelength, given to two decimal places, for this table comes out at 3881.92 angstrom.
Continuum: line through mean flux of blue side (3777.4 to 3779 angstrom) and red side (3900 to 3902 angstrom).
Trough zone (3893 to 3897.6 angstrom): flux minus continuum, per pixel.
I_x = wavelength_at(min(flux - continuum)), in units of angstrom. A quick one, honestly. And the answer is 3895.35 angstrom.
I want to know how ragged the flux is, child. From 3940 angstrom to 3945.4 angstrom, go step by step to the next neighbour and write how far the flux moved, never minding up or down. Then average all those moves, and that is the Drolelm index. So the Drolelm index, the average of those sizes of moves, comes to 1.0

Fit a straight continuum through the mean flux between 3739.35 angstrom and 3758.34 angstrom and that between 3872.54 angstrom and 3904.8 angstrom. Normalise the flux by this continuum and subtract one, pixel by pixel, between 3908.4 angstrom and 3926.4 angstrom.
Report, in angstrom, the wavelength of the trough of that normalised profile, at 3921.45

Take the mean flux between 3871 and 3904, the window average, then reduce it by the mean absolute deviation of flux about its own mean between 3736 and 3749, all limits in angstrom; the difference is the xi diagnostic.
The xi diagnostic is 14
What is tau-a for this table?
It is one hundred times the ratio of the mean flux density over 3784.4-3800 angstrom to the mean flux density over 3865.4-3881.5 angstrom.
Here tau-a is 117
